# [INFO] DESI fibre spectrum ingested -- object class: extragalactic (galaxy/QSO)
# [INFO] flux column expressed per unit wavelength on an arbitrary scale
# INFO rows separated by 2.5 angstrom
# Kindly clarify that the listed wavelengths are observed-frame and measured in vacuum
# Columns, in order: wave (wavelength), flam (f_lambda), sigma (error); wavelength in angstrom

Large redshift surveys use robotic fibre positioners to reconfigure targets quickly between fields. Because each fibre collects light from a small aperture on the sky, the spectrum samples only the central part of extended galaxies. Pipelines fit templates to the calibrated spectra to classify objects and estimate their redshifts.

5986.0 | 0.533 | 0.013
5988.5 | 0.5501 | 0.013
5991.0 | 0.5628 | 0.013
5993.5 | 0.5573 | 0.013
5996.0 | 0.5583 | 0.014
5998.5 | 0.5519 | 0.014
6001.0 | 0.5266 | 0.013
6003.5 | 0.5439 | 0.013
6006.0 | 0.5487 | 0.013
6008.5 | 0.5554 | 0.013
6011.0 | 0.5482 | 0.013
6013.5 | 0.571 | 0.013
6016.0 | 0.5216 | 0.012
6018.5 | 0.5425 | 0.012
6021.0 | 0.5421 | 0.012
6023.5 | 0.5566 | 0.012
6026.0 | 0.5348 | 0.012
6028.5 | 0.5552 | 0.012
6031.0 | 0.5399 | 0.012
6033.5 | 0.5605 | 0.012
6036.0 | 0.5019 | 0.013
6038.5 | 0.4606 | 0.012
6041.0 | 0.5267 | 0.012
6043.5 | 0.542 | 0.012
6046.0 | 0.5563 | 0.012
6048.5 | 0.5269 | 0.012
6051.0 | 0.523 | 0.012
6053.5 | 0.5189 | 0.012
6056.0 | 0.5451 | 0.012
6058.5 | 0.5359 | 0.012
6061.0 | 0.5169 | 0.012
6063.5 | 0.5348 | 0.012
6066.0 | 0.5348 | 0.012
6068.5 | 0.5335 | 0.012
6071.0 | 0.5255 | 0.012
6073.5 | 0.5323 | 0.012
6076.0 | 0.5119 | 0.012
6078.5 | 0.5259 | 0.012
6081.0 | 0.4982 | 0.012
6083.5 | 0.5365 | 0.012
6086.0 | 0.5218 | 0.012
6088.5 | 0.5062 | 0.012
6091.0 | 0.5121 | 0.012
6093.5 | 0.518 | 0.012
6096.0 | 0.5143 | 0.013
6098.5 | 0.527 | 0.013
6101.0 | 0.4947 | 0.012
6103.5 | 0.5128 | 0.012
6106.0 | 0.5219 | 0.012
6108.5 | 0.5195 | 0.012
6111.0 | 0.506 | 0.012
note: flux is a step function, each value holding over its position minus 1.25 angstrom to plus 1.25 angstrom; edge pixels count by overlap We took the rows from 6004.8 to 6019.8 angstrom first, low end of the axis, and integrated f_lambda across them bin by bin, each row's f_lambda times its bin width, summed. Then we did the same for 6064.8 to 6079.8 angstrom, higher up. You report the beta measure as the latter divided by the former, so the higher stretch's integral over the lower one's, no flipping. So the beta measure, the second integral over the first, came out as 0.962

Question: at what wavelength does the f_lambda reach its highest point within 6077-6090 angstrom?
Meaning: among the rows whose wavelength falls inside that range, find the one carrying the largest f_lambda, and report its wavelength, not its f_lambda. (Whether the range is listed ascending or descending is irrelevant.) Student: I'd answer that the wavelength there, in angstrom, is 6083.5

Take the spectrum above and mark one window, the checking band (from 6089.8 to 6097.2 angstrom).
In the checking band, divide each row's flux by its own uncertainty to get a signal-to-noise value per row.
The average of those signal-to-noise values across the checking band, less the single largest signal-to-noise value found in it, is -1.4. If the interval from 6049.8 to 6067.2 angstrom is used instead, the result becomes -1.3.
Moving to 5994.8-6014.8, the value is -2.3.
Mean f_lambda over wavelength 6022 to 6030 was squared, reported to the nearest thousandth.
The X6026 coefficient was 0.301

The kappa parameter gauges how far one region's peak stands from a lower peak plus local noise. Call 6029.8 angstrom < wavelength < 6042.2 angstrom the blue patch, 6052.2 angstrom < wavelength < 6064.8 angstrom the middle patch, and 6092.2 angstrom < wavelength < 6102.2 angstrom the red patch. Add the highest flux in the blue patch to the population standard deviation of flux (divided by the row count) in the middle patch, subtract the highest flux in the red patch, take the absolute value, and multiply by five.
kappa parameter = 0.22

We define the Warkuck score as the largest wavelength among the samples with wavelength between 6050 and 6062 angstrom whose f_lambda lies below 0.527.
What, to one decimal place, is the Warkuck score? 6061.0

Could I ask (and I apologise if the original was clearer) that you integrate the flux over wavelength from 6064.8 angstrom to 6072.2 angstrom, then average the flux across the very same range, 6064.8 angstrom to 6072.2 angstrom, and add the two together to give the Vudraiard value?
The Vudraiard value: 4.5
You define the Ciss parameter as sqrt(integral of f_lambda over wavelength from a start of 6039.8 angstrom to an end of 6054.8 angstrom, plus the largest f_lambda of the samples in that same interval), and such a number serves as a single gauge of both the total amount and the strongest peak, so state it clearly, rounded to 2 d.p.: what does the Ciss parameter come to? 2.92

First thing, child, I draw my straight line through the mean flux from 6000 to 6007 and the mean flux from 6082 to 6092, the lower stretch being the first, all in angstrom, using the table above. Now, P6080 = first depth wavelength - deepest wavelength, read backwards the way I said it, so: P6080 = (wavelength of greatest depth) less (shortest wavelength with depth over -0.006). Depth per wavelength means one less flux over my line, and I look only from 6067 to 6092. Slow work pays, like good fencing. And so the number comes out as 10.0 angstrom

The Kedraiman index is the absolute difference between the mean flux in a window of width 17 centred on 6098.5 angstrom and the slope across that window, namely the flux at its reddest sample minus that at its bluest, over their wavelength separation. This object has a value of 0.514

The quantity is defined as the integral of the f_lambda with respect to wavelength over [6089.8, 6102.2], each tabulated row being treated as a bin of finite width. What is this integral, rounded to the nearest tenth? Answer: 6.4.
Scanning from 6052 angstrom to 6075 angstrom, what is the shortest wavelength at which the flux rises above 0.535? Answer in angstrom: 6056.0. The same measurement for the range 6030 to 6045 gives 6031.0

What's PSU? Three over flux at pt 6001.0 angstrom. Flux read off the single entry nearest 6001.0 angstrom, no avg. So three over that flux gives 5.70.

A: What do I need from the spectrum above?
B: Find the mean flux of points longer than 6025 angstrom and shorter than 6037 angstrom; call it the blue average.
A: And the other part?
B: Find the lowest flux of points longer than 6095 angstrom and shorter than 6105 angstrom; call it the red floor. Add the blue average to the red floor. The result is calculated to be 1.03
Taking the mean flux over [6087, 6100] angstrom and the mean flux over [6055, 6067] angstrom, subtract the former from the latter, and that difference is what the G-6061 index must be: 0.0180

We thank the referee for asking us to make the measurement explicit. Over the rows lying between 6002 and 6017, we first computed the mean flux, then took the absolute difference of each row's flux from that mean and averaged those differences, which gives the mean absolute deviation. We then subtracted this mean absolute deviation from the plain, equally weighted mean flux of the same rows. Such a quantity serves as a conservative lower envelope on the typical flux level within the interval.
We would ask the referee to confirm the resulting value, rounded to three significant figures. 0.538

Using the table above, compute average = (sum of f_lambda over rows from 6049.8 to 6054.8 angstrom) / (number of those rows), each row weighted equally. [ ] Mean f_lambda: 0.521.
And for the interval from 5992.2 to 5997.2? 0.558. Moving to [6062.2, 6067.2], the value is 0.535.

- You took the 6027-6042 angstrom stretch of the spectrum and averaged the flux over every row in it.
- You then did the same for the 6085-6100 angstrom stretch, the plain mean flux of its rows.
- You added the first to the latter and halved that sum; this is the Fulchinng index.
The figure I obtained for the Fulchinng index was 0.520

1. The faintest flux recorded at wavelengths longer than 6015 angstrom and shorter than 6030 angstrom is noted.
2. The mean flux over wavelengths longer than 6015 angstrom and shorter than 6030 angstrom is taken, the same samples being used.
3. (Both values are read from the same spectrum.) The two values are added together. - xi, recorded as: 1.06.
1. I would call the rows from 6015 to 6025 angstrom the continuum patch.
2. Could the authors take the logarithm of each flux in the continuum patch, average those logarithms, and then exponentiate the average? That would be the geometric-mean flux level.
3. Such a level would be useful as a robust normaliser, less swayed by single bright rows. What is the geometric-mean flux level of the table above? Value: 0.541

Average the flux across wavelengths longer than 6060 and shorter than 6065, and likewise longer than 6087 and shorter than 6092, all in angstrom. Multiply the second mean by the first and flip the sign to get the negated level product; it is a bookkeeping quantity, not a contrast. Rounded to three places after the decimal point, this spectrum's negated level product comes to -0.268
